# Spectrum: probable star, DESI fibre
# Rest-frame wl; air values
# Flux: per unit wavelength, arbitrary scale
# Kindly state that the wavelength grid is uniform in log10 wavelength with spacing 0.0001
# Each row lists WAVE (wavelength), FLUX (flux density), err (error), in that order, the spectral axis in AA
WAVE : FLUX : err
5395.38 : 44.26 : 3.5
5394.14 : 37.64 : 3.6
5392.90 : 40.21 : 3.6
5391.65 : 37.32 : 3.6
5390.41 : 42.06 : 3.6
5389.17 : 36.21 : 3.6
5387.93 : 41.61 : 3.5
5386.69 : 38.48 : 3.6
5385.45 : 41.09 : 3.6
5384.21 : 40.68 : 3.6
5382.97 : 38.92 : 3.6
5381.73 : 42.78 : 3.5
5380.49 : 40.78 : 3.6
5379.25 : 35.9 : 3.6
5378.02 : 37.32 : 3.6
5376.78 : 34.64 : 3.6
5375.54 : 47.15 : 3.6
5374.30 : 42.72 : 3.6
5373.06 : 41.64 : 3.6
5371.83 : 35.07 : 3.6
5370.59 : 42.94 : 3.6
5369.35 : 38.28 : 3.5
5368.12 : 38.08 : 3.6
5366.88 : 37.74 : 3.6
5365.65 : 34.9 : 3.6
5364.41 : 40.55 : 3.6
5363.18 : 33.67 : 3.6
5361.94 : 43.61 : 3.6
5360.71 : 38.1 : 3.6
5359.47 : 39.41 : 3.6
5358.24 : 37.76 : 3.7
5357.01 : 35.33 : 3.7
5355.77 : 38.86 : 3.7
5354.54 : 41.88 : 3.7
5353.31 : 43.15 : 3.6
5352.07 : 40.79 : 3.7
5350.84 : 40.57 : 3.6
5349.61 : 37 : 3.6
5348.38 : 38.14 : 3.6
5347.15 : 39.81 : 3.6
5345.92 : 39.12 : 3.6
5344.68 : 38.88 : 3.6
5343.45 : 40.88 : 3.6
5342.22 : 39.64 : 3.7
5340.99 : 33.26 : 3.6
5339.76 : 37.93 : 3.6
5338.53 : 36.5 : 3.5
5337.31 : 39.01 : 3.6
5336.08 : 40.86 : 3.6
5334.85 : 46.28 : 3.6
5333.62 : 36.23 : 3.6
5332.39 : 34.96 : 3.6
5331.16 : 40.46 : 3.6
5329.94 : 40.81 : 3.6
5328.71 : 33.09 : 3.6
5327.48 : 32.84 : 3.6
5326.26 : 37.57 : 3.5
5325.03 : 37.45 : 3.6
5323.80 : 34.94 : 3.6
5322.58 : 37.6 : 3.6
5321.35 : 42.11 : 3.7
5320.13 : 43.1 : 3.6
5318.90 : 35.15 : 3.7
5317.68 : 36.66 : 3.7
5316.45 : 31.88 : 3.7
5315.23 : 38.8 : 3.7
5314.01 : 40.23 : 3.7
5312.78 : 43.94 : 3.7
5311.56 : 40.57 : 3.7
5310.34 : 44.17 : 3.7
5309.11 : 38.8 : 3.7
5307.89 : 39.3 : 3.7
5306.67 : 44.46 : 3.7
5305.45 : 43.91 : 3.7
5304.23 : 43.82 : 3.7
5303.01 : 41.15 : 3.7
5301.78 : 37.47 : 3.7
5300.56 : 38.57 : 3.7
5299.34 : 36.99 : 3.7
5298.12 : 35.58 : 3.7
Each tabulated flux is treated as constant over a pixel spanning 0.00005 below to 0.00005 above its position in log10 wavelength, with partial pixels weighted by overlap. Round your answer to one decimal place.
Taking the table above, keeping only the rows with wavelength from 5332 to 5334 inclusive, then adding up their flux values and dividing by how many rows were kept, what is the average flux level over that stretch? 35.6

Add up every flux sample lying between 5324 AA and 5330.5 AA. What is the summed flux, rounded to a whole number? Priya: 182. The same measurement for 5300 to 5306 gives 205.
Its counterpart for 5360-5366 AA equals 191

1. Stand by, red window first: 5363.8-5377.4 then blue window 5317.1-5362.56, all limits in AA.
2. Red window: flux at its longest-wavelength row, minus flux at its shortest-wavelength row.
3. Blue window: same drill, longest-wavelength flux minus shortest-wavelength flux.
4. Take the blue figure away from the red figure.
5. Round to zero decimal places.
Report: -13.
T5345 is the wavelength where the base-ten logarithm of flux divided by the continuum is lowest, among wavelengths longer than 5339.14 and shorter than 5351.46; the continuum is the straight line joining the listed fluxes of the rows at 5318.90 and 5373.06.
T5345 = 5340.99 AA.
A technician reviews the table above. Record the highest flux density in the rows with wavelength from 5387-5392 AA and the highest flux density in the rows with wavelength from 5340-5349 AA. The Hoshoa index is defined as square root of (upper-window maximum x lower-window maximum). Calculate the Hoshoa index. 41.5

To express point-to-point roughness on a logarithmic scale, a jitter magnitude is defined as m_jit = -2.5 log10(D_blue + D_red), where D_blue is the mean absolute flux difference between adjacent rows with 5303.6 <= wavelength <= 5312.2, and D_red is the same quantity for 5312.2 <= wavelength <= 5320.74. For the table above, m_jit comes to -2.10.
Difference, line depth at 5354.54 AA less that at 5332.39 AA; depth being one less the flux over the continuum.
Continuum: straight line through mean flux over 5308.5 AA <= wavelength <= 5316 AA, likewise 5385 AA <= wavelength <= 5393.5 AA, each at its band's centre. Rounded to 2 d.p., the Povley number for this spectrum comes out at -0.18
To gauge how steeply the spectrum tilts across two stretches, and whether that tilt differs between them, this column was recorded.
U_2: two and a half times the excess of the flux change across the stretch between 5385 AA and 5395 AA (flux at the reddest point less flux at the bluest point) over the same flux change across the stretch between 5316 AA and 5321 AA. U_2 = -37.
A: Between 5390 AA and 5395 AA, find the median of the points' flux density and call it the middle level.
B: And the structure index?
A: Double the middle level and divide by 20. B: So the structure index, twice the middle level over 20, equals 3.89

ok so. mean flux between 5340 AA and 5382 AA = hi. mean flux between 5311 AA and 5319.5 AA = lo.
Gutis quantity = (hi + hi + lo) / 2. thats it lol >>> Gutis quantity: 58.2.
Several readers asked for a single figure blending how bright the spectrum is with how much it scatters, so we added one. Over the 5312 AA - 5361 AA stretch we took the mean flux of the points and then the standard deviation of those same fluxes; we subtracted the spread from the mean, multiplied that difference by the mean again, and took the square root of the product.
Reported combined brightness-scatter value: 36.9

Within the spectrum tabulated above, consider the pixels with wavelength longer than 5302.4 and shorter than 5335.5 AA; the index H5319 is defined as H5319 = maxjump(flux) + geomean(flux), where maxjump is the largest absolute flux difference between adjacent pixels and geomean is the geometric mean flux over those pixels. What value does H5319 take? 49.1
